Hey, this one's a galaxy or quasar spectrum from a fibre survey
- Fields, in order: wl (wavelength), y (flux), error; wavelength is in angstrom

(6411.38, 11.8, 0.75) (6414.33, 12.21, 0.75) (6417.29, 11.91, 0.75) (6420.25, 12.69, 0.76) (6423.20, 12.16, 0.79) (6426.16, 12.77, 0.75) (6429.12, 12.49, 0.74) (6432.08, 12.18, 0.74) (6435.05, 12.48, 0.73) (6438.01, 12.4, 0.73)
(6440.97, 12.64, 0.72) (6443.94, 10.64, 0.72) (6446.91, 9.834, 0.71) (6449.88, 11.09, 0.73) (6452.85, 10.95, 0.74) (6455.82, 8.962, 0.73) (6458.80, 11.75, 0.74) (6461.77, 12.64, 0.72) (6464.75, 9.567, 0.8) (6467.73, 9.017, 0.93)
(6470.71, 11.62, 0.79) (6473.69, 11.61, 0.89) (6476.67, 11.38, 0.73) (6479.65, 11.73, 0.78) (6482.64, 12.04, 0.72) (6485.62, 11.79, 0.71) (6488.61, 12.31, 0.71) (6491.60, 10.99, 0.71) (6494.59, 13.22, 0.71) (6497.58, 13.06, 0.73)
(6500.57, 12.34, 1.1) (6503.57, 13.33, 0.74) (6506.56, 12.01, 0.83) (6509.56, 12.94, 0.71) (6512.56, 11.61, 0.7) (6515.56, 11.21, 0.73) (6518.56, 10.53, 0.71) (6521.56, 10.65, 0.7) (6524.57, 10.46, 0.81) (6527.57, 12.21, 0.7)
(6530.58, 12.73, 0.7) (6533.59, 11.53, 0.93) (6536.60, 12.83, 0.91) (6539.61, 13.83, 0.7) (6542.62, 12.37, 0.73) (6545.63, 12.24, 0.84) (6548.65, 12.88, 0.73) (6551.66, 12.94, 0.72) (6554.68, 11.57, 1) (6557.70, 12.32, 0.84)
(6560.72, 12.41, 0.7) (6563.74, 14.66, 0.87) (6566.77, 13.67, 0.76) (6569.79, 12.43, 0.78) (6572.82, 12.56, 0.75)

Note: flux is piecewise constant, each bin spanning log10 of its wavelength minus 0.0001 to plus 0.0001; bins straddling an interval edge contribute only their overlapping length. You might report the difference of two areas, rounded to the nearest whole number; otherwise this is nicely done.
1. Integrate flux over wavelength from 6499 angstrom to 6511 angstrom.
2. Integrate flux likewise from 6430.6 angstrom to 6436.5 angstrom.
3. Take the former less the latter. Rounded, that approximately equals 79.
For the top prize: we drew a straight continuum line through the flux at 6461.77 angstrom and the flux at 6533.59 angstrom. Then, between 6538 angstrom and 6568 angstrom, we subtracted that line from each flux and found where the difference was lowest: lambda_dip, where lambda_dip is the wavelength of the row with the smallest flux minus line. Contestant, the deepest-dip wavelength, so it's 6554.68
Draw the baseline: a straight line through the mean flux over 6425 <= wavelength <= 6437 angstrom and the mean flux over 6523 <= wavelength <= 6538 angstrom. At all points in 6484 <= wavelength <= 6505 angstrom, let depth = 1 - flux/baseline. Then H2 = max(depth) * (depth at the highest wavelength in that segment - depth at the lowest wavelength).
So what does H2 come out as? -0.013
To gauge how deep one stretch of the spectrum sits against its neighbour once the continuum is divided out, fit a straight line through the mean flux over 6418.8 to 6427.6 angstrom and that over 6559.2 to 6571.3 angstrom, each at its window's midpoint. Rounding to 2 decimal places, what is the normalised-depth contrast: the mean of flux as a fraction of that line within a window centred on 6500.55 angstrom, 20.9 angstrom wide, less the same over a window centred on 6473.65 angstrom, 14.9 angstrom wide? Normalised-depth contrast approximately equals 0.11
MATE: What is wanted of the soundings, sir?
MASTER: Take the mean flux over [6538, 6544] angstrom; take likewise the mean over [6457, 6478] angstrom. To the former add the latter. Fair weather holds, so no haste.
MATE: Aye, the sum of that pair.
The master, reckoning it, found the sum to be 24.2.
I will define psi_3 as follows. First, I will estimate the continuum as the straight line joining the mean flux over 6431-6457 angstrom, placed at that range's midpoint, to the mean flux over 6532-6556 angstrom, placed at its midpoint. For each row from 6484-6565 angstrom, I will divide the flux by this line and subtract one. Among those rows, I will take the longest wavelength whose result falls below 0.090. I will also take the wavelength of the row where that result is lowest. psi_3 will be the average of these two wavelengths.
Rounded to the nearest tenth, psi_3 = 6542.6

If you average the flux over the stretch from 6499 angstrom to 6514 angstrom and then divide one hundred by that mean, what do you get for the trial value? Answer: 8.03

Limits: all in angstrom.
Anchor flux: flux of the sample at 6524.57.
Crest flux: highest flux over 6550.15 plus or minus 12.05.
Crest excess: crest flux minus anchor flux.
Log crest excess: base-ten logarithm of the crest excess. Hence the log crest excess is 0.5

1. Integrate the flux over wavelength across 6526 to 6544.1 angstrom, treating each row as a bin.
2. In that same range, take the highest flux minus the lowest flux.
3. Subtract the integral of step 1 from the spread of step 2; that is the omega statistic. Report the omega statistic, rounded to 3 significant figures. -225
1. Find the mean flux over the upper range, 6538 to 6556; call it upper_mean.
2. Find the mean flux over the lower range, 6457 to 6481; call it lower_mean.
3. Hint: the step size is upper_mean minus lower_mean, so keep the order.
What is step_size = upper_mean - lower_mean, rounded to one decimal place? 1.5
